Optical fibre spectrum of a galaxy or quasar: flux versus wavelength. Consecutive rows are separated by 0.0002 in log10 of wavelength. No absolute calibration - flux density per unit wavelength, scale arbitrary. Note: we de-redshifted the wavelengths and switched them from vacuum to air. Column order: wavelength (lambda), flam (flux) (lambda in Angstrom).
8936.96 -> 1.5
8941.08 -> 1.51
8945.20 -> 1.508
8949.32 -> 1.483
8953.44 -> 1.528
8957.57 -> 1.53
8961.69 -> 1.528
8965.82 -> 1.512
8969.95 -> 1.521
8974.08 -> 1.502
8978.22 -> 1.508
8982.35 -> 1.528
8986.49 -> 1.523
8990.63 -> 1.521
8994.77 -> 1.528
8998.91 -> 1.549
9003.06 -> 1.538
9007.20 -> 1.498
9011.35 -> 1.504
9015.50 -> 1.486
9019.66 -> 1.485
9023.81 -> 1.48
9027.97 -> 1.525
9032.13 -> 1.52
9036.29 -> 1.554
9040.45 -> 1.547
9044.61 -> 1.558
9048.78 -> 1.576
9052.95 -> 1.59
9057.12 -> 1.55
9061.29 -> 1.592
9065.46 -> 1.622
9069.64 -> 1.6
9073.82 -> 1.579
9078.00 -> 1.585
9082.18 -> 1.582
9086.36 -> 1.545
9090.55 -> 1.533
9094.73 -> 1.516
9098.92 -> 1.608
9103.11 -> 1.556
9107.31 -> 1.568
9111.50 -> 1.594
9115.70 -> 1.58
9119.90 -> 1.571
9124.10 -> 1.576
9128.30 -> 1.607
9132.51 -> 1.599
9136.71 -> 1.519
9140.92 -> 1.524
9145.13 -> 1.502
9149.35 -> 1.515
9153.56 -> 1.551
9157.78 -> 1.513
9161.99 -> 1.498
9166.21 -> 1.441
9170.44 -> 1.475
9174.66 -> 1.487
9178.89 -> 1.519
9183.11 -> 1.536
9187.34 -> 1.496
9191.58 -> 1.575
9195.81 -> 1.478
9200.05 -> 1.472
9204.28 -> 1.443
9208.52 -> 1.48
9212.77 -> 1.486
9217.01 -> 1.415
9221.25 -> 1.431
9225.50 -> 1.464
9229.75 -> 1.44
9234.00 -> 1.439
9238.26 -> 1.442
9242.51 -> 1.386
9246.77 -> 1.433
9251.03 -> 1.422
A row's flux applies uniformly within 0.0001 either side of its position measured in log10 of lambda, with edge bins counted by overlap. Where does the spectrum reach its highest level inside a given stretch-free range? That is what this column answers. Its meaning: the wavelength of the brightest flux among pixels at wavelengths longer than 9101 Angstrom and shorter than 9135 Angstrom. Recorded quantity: 9128.30 Angstrom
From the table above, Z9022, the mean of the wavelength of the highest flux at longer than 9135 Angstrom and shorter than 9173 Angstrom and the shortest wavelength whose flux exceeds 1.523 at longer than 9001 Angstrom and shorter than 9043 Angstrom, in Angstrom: 9078.3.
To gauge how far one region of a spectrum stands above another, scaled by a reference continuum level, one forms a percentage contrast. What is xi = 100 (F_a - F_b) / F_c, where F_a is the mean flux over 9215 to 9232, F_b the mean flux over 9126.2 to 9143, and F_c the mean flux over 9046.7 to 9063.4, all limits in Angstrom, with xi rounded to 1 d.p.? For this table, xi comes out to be -7.9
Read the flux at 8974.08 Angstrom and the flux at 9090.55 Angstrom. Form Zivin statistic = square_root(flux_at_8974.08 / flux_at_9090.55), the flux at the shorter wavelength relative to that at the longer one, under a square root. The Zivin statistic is 0.990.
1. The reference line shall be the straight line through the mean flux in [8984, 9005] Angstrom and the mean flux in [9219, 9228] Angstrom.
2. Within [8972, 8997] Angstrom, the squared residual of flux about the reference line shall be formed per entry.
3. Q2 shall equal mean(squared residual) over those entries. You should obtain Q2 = 0.0004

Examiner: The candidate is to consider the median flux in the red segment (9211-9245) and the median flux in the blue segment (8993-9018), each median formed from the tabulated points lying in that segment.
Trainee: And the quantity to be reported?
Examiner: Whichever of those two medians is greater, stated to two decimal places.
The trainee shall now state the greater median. 1.52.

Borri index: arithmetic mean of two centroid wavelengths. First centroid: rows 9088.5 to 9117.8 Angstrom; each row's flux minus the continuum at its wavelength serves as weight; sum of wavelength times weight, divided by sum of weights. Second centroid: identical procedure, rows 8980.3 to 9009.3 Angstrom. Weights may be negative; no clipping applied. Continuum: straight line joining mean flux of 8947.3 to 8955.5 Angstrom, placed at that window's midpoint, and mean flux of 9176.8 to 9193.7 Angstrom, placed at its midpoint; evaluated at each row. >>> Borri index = 9049.8 Angstrom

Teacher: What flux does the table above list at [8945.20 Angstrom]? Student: 1.508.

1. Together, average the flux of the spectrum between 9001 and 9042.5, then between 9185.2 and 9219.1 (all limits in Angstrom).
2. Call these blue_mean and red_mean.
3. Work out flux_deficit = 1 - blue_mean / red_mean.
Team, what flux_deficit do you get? -0.022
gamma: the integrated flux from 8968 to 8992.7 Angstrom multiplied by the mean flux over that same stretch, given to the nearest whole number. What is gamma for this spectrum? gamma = 57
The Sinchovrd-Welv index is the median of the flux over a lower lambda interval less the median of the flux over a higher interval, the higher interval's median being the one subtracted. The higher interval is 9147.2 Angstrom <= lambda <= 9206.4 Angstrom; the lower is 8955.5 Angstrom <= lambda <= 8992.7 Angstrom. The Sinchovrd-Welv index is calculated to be 0.02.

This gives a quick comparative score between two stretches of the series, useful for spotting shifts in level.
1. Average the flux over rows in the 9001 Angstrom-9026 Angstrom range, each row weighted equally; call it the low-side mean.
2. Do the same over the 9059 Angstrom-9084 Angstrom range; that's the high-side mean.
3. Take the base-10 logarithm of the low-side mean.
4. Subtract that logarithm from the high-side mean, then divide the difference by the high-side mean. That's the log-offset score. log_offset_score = 0.890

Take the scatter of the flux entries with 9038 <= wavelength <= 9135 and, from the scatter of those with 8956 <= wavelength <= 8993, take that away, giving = -0.016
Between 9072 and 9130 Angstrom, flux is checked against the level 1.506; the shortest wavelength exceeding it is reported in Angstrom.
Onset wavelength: 9073.82 Angstrom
